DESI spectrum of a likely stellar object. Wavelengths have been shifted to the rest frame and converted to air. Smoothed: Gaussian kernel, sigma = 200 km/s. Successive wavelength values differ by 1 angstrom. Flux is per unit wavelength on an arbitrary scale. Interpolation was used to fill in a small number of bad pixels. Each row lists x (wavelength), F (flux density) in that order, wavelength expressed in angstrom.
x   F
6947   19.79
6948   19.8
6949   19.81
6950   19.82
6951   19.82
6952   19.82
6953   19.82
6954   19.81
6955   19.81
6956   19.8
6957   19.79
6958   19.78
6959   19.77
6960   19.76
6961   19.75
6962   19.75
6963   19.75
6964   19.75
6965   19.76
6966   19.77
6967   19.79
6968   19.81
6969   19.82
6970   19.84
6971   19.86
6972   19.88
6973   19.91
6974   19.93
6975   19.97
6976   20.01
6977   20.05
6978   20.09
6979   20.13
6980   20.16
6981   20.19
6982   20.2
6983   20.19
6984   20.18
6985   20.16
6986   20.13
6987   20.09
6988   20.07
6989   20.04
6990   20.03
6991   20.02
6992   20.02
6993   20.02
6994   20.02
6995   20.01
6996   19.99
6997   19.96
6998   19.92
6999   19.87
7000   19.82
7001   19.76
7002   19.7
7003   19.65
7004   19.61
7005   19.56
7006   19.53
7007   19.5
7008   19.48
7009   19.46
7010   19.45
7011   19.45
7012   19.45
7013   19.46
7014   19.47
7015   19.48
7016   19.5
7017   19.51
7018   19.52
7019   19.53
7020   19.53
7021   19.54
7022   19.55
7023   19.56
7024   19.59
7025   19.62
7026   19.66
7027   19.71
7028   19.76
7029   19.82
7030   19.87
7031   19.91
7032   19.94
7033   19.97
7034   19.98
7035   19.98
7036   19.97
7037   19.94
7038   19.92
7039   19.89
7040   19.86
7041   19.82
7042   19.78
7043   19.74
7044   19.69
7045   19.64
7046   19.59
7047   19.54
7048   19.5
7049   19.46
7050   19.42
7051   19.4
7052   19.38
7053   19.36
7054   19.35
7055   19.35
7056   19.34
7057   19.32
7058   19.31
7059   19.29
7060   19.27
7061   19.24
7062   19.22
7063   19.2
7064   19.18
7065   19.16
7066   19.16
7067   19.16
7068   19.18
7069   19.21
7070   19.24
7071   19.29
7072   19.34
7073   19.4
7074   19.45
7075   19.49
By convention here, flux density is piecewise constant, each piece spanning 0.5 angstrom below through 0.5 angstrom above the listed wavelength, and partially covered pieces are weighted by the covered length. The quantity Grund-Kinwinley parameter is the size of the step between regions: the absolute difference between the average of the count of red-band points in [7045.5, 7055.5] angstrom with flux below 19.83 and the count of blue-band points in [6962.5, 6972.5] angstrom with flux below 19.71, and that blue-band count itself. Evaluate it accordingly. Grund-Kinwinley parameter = 5.0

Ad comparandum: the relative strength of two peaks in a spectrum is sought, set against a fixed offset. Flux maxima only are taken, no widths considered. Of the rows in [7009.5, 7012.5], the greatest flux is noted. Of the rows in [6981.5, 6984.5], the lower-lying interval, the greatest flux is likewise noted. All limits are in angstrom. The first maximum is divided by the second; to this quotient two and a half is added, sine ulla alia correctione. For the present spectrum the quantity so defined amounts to 3.463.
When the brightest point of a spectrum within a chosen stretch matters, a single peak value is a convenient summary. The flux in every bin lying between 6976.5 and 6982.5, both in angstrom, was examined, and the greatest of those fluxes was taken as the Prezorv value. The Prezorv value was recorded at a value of 20.2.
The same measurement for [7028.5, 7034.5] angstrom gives 19.98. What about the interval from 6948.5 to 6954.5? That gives 19.82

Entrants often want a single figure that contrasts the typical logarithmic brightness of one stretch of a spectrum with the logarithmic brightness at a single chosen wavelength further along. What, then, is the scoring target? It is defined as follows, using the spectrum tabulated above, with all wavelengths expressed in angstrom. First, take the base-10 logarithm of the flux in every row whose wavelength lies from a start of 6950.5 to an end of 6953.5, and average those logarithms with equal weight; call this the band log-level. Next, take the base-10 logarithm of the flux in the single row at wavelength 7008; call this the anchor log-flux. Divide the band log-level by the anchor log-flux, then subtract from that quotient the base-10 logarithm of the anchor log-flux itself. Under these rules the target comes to 0.895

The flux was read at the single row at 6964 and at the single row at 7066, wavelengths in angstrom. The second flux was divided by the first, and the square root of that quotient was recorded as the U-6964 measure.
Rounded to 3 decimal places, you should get 0.985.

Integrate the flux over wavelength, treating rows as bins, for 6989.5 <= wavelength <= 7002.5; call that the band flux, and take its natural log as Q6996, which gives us 5.56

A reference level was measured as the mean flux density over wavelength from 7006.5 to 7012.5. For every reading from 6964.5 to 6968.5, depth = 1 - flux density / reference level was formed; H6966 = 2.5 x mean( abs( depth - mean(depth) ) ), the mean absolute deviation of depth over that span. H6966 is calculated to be 0.0022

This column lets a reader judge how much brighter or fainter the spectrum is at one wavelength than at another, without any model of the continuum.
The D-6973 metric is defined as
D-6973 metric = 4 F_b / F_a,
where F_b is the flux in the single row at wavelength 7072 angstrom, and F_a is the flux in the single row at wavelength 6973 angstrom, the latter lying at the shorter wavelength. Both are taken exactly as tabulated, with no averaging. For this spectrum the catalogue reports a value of 3.89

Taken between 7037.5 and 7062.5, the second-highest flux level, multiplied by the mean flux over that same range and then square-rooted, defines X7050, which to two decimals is 19.70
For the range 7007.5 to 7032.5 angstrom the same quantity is 19.75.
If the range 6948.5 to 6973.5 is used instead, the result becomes 19.84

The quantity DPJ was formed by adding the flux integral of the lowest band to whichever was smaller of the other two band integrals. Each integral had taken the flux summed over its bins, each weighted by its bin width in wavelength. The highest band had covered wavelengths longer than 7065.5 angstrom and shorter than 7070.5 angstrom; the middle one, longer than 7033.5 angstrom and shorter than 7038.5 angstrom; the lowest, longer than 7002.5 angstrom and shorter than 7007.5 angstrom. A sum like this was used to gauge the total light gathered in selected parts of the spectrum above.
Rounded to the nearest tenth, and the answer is 193.8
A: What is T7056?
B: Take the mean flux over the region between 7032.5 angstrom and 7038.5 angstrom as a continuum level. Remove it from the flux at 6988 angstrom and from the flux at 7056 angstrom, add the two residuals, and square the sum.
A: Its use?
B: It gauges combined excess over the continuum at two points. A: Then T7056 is 0.26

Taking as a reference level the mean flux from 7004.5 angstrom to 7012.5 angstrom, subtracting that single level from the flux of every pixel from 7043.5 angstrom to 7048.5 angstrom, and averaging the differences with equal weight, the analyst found 0.11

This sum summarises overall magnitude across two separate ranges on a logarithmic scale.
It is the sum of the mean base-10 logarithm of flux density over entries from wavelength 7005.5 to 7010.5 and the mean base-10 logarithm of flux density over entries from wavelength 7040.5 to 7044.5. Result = 2.59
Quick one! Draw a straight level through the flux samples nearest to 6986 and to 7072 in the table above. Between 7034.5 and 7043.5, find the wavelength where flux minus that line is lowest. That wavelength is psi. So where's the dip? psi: 7043 angstrom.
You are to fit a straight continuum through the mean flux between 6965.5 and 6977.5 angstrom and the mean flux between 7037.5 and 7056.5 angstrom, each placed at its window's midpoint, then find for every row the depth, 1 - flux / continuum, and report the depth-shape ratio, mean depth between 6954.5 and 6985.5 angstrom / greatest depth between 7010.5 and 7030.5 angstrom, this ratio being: -0.1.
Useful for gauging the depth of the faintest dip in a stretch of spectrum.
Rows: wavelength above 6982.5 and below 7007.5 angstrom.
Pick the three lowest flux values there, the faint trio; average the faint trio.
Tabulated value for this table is 19.5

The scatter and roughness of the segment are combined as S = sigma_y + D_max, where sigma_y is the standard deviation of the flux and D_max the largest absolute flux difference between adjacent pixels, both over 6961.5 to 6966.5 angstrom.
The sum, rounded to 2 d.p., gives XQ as 0.02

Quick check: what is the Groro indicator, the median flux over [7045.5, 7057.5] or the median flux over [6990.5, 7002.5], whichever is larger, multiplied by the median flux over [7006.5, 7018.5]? 389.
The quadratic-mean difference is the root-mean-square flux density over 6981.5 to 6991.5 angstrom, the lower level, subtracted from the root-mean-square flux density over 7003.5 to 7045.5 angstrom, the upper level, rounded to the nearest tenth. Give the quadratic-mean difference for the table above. -0.4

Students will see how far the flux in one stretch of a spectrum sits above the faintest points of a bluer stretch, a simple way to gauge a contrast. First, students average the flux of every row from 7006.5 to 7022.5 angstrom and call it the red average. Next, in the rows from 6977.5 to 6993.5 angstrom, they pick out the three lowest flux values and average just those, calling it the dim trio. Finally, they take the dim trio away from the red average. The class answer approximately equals -0.53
